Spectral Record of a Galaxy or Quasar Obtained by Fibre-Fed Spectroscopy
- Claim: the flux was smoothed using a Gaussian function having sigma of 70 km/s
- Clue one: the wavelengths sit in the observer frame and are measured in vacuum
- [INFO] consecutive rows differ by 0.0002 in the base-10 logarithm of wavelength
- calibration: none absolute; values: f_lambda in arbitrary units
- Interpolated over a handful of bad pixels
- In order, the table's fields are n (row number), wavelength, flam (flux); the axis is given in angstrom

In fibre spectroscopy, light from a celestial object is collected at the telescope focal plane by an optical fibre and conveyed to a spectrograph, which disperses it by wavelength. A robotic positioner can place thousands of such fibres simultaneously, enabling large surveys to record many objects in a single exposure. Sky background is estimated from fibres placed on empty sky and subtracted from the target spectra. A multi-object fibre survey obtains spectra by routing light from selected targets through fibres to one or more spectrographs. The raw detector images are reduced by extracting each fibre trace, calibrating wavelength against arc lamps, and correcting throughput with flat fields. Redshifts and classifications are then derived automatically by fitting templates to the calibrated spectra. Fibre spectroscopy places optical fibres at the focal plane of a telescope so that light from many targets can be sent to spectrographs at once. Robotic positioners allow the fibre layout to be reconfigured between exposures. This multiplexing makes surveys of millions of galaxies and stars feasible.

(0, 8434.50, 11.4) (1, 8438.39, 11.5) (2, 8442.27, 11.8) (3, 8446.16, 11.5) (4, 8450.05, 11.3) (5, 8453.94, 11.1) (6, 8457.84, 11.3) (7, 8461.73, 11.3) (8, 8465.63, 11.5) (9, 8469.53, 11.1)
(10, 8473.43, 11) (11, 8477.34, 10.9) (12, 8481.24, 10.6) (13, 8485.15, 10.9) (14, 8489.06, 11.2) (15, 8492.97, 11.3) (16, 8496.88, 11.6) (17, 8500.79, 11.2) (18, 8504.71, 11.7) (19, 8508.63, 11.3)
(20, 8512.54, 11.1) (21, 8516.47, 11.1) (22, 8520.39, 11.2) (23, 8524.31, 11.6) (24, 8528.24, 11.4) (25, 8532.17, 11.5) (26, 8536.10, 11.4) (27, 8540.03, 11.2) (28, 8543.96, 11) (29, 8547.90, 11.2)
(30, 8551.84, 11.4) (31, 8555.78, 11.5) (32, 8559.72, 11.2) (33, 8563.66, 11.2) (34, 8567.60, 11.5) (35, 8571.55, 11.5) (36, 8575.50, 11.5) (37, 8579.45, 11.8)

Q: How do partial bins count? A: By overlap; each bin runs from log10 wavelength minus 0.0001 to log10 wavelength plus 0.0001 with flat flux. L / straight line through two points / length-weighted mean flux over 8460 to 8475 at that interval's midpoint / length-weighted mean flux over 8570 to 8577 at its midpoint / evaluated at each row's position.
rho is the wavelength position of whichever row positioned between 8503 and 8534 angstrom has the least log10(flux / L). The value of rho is 8516.47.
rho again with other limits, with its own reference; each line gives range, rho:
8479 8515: 8481.24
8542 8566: 8543.96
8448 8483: 8481.24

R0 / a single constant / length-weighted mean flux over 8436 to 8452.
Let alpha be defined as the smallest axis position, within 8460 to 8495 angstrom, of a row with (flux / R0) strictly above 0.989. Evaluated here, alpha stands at 8465.63 angstrom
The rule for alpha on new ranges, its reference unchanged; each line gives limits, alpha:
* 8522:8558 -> 8524.31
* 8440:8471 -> 8442.27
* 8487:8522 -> 8496.88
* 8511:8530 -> 8524.31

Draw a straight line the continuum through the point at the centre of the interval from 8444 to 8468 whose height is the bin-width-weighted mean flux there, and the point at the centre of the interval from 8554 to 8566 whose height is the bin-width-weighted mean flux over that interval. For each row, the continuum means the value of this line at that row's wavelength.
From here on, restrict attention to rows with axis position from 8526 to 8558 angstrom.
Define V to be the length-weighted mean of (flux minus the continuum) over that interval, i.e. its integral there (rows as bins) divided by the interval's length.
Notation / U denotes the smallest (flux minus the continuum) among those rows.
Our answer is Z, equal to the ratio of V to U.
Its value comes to 0.0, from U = -0.31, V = 0.01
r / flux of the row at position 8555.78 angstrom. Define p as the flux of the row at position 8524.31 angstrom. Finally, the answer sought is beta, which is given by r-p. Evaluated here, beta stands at -0.1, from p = 11.6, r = 11.5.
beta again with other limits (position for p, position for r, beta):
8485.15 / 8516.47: 0.2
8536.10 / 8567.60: 0.1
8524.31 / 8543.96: -0.6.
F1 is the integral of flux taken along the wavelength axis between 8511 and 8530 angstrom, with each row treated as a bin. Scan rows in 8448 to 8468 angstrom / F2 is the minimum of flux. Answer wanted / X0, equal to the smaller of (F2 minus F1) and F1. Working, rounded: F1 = 214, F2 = 11.1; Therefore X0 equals -203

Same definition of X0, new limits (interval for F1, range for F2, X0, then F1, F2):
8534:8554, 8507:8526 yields -214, 225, 11.1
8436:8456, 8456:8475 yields -218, 229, 11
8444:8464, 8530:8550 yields -215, 226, 11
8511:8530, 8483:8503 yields -203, 214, 10.9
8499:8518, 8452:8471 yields -203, 214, 11.1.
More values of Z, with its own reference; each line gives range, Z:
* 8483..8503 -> 0.2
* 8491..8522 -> 0.0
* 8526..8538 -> 1.5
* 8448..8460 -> 0.4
